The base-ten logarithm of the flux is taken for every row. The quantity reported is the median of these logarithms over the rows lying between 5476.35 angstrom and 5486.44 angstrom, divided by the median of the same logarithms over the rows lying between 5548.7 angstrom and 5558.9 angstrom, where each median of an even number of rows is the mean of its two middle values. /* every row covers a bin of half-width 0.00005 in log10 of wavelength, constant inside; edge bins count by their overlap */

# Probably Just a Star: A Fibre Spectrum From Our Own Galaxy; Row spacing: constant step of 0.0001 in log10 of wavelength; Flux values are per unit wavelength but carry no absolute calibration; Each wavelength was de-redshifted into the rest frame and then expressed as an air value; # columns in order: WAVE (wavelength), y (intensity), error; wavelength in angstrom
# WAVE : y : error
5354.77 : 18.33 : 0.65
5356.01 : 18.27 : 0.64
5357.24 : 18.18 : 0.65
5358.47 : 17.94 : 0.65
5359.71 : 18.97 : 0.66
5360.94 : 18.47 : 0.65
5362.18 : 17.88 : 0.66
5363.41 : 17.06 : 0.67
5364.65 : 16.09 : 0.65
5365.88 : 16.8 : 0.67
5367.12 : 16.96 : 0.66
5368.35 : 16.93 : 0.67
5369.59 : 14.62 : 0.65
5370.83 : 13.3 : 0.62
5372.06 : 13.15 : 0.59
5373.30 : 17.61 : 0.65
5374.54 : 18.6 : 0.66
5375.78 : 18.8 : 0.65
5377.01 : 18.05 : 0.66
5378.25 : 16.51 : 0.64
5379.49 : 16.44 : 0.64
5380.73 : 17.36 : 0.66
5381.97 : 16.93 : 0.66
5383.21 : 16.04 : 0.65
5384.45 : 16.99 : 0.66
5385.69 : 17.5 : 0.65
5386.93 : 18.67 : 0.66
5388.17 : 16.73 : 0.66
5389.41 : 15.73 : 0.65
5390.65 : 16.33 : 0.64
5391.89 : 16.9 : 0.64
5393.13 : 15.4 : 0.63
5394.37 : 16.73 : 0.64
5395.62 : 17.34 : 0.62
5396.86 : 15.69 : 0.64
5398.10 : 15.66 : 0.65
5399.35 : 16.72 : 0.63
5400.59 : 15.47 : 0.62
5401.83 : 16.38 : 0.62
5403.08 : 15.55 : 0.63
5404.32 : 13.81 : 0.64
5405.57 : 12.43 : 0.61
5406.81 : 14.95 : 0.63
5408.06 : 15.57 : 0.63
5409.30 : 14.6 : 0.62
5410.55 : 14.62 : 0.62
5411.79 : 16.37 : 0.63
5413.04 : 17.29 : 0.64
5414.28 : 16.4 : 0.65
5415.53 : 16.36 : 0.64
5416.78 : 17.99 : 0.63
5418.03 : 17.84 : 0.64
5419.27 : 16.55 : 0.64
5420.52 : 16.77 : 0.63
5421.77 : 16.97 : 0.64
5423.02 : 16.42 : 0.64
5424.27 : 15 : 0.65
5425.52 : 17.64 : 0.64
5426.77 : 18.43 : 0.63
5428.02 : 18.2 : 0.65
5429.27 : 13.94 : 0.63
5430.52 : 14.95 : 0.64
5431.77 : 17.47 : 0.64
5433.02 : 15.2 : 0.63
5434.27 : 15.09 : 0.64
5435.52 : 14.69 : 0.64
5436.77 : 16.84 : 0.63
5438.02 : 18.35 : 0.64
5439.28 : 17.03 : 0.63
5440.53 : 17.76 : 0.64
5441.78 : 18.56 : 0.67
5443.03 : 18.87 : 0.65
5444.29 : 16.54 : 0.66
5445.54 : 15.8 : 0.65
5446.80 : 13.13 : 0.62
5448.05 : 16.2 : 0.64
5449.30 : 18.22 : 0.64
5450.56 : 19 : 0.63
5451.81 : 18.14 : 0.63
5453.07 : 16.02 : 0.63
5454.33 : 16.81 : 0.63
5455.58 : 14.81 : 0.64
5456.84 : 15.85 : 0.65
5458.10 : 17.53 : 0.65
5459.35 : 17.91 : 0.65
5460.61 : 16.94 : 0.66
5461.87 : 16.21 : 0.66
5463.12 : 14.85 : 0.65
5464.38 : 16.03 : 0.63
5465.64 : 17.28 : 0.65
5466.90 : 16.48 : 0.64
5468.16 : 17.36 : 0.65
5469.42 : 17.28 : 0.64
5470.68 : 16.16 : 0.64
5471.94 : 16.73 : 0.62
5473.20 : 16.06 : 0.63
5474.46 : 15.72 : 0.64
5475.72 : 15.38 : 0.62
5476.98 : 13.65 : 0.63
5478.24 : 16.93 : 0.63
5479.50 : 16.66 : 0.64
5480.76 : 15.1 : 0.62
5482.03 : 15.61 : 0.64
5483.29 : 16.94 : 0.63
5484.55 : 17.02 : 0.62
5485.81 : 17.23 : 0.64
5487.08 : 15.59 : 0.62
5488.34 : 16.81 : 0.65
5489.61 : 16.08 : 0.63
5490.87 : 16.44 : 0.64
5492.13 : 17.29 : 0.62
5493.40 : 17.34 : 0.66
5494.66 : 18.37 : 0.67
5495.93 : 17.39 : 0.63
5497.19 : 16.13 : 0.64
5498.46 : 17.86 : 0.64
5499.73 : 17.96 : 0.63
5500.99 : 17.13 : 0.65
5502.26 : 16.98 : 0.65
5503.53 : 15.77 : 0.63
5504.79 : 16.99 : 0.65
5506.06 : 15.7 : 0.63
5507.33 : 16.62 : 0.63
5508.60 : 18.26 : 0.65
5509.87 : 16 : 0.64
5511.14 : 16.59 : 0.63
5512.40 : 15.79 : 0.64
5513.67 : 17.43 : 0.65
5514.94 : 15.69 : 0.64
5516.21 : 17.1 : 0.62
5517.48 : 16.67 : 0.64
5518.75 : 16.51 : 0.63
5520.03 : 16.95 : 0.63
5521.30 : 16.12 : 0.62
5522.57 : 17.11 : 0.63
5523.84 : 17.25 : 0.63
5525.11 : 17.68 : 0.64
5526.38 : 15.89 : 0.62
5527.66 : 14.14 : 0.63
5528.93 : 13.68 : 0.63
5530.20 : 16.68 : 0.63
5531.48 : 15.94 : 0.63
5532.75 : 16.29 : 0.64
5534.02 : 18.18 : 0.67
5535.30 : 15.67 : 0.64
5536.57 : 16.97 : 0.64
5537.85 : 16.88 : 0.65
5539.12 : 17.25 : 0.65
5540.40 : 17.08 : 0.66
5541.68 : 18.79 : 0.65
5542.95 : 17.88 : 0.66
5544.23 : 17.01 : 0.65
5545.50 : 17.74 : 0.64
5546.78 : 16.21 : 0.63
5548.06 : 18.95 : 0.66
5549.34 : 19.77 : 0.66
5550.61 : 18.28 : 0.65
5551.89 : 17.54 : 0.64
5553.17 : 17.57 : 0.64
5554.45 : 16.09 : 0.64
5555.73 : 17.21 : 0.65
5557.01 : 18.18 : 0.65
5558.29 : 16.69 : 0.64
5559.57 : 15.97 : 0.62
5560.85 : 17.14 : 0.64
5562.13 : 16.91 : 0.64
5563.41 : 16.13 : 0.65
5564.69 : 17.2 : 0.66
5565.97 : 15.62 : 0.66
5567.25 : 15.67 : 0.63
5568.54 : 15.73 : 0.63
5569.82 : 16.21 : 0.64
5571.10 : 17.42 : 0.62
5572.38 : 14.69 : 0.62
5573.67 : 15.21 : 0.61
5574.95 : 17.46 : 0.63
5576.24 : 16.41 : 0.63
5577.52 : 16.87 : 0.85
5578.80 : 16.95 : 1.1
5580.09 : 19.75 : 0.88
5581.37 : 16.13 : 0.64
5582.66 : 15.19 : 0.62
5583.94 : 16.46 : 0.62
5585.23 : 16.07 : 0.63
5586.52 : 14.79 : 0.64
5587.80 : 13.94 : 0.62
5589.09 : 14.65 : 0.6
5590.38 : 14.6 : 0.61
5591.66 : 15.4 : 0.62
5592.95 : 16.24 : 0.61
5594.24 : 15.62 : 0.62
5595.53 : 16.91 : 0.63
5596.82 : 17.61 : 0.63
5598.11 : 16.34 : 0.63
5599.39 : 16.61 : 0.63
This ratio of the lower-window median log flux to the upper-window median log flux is 0.98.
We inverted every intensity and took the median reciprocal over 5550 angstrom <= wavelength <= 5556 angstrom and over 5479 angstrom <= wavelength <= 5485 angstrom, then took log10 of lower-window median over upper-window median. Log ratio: 0.022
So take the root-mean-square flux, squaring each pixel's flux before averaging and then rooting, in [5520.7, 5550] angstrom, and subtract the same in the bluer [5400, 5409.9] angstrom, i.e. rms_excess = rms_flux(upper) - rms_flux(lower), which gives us 2.1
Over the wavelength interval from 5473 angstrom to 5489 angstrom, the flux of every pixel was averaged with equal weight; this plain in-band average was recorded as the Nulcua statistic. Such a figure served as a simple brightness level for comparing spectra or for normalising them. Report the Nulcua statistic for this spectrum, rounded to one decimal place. 16.1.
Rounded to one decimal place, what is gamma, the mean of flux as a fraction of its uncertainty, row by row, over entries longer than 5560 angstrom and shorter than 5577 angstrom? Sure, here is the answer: 25.6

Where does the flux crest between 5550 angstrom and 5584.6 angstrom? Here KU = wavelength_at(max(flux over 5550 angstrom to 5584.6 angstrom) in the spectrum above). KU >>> 5580.09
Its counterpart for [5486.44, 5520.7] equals 5494.66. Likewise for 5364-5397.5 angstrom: 5375.78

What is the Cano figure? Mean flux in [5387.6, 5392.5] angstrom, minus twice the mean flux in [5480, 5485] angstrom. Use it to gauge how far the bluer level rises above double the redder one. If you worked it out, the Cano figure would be -15.9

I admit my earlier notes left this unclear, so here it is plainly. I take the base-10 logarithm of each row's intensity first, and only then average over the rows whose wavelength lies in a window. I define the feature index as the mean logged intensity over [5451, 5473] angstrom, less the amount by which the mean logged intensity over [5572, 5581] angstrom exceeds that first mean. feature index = 1.22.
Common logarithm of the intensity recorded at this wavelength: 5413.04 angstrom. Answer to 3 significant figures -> 1.24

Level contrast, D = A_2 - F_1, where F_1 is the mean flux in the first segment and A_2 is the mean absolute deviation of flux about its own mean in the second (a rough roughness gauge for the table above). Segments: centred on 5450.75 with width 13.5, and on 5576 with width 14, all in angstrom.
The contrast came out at -15.4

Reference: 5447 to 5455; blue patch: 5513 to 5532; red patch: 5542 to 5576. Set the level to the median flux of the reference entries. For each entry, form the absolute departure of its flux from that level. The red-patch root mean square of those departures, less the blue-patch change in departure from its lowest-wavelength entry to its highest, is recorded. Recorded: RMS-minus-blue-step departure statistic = -0.2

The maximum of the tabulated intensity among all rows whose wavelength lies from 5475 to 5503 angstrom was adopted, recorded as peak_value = 18.37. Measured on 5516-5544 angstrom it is 18.79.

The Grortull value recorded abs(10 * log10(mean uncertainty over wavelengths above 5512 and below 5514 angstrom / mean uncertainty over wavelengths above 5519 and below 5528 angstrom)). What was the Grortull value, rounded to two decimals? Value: 0.11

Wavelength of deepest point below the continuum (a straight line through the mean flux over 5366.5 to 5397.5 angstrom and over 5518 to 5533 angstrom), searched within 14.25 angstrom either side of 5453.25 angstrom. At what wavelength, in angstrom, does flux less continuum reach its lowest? 5446.80 angstrom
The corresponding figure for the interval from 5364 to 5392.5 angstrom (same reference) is 5372.06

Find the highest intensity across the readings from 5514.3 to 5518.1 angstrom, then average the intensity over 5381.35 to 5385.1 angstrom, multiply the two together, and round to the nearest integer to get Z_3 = 285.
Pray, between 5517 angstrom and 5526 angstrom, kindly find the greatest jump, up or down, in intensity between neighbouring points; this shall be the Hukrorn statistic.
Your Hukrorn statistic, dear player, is 0.99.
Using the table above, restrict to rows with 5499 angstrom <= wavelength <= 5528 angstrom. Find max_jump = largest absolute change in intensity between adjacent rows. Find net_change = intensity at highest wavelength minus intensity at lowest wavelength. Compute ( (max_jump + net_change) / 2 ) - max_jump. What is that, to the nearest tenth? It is -3.0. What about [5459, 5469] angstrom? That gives -1.0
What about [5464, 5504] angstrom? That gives -1.8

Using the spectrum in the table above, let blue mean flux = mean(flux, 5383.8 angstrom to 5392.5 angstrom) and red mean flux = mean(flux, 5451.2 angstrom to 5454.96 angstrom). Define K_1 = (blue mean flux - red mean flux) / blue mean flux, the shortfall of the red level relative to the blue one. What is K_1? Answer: 0.00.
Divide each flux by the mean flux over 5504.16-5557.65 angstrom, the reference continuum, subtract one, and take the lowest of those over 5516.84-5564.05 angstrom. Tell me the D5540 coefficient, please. -0.191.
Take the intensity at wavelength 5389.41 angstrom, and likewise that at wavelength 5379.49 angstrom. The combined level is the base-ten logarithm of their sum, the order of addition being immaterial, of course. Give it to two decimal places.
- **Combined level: 1.51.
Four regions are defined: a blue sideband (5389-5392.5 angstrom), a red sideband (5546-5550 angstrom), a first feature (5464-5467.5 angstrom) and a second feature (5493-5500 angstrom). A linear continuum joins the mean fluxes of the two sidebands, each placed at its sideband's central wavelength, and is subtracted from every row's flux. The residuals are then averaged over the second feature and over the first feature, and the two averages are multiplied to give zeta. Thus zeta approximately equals 0.1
